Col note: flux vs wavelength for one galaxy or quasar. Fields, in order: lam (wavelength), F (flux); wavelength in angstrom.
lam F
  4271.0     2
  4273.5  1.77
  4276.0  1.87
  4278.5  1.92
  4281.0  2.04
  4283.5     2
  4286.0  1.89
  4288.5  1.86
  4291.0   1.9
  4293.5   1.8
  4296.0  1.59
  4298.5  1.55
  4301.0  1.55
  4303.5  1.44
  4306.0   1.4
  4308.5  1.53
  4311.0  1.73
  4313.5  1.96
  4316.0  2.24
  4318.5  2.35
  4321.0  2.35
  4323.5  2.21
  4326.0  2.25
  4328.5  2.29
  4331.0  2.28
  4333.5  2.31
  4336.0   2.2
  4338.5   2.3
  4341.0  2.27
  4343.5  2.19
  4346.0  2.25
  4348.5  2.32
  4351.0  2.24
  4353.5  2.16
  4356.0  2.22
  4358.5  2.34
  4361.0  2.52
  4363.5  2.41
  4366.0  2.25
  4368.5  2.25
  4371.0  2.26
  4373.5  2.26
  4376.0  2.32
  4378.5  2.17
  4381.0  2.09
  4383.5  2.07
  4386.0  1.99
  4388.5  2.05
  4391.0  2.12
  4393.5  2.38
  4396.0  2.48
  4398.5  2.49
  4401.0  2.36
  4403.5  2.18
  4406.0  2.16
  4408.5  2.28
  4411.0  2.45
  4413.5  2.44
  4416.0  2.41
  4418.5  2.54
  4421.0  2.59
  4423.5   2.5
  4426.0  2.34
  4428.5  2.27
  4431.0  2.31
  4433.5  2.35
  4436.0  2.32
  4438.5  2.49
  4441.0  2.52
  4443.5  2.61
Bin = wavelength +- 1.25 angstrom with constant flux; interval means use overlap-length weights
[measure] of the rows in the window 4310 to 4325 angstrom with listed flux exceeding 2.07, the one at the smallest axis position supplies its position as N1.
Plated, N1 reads 4316.0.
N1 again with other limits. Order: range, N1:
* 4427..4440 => 4428.5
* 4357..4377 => 4358.5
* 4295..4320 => 4316.0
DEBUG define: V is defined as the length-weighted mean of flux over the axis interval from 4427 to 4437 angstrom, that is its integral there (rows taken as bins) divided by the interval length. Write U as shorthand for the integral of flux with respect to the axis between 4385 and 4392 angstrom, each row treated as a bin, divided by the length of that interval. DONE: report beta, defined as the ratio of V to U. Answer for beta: 1.13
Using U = 2.1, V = 2.31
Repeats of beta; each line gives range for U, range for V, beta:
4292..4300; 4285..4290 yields 1.14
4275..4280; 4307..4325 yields 1.08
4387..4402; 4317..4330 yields 0.99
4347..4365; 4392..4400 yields 1.05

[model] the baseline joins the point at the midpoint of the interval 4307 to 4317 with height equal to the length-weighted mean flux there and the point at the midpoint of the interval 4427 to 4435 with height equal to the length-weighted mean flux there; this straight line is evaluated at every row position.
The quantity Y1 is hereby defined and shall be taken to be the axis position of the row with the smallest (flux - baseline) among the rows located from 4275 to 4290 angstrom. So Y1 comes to 4288.5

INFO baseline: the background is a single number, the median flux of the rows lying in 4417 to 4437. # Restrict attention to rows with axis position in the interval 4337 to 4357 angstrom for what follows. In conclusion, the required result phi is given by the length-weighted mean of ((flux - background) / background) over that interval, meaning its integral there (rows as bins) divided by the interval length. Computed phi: -0.04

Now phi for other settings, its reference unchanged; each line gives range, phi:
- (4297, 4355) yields -0.12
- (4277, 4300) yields -0.22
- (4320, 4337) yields -0.03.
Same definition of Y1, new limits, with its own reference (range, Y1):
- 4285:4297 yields 4296.0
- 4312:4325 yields 4313.5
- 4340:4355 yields 4353.5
